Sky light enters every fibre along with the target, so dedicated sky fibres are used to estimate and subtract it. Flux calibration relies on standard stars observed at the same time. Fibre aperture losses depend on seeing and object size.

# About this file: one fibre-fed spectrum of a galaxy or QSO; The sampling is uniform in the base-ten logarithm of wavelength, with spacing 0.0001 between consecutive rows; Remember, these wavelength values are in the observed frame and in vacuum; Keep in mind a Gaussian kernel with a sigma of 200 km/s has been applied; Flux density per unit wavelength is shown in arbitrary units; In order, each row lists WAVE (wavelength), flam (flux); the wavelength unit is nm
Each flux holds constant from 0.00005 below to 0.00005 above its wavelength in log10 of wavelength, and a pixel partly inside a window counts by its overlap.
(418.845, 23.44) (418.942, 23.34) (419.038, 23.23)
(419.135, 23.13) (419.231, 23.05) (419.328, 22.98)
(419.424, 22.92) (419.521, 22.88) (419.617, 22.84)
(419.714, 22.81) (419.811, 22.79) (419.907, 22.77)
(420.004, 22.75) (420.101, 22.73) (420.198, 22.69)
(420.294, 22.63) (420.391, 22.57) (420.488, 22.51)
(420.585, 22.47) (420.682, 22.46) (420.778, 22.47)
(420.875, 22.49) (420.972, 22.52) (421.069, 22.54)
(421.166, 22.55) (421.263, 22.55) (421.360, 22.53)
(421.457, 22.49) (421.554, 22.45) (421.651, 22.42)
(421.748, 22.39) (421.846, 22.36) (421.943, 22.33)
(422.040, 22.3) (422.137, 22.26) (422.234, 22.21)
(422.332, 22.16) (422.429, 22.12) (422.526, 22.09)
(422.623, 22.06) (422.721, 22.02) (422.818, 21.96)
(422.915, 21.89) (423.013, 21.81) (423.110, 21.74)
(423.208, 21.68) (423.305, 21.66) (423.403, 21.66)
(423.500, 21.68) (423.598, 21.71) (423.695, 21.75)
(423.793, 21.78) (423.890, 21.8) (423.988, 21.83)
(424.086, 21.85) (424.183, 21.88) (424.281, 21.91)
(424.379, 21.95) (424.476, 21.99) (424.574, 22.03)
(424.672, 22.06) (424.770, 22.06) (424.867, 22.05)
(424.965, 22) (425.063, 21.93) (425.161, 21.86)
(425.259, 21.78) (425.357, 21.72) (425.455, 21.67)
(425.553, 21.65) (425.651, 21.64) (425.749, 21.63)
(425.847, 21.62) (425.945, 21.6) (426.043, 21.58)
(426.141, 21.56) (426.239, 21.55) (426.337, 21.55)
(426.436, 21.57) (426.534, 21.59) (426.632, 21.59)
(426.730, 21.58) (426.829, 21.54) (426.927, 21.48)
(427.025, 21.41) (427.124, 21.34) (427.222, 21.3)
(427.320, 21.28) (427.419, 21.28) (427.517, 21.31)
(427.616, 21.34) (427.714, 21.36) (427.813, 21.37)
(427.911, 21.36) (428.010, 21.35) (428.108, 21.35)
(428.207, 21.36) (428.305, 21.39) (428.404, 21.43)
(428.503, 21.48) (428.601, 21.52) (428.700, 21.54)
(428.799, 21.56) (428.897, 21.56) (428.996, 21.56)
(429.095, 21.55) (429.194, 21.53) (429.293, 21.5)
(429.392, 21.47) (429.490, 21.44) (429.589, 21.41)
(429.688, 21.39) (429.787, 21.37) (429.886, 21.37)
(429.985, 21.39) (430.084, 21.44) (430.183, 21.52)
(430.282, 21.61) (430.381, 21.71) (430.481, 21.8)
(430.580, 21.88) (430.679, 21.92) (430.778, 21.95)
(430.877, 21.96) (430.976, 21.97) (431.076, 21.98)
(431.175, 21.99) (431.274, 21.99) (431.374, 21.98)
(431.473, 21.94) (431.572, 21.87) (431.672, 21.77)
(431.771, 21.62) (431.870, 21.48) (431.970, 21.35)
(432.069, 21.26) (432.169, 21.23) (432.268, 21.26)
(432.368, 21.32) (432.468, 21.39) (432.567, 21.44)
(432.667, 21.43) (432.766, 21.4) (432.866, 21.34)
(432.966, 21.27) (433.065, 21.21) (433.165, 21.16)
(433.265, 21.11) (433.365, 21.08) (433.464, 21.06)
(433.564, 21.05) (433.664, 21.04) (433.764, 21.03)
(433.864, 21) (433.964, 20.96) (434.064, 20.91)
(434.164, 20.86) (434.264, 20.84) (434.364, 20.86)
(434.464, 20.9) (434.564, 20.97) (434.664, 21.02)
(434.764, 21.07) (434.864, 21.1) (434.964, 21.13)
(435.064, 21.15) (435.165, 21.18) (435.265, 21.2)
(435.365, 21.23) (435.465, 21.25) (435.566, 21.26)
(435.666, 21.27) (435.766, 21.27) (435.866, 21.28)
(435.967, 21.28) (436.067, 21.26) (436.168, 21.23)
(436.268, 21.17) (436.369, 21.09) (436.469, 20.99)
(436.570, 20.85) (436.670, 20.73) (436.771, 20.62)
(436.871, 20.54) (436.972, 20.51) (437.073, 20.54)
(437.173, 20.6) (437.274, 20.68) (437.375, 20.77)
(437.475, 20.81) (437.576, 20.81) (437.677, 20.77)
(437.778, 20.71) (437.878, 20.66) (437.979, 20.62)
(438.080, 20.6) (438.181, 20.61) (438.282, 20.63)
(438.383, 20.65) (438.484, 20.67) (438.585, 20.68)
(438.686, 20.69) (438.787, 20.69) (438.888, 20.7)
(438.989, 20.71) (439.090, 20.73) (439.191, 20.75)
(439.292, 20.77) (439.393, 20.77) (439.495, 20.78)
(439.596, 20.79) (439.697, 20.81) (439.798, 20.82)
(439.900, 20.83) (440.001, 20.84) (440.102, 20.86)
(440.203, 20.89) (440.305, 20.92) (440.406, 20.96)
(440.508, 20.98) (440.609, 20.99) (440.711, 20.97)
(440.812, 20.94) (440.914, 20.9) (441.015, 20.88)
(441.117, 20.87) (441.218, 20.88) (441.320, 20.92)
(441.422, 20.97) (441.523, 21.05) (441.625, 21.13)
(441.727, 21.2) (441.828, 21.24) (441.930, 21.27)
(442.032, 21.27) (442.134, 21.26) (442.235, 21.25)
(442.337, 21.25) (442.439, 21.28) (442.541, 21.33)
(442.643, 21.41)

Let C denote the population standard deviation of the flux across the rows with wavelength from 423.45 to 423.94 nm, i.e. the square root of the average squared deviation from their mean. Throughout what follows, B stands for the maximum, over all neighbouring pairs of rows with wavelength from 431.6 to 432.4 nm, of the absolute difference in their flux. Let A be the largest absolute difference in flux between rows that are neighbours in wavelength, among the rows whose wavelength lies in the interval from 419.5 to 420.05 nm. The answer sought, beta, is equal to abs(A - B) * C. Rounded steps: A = 0.04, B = 0.150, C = 0.044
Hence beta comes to 0.0048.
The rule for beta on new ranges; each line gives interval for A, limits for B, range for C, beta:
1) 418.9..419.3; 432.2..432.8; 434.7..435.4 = 0.0021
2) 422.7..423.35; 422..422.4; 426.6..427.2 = 0.0027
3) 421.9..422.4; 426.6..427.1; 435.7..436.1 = 0.0002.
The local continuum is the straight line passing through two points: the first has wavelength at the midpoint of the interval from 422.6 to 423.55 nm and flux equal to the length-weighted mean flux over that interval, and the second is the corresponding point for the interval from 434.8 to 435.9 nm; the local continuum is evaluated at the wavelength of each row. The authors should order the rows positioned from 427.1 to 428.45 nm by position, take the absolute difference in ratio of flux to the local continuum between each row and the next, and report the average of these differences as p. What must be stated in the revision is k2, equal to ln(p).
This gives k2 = -6.94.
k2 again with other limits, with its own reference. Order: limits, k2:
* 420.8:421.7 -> -6.83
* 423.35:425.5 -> -6.32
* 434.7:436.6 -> -6.35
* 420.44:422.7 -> -6.71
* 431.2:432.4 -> -5.66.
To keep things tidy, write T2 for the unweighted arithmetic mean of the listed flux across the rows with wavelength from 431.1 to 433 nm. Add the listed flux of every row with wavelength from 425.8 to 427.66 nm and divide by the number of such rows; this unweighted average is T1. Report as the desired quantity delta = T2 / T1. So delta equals 1.00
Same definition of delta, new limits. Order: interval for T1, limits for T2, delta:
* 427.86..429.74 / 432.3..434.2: 0.99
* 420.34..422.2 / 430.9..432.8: 0.96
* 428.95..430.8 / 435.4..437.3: 0.97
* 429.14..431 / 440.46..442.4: 0.97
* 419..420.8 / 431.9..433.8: 0.93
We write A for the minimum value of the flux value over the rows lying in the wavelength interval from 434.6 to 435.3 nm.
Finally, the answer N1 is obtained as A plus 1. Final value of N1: 22.0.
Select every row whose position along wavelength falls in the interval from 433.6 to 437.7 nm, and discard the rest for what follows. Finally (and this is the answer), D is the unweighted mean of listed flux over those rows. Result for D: 21.0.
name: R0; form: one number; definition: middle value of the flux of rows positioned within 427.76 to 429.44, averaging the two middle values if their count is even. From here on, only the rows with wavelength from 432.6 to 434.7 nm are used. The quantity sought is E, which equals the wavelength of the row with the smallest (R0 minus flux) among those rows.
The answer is 432.667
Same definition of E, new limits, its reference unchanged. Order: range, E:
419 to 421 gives 419.038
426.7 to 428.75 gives 426.730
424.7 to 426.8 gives 424.770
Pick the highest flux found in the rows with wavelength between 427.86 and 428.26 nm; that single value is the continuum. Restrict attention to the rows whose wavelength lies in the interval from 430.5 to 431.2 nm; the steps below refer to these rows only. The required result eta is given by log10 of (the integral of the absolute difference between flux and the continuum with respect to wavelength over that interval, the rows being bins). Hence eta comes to -0.4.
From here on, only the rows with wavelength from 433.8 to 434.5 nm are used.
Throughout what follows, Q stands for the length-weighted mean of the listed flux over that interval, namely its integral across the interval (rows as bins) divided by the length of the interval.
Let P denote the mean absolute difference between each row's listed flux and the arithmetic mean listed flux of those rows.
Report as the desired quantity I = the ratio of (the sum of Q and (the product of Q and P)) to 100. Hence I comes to 0.218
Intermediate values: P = 0.045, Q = 20.9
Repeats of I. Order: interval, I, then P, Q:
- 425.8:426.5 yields 0.220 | 0.021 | 21.6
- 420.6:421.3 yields 0.233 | 0.033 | 22.5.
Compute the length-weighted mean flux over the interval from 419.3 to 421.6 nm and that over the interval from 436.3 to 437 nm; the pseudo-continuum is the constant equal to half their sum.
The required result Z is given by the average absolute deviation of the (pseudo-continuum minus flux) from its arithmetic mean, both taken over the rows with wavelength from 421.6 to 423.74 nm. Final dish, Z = 0.234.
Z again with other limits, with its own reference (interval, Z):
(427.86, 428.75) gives 0.064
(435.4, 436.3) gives 0.024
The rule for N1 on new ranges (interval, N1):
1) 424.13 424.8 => 22.9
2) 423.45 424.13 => 22.7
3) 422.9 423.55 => 22.7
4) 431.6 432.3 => 22.2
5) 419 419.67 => 23.8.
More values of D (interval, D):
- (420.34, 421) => 22.5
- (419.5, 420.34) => 22.8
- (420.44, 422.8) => 22.4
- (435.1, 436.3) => 21.2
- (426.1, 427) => 21.6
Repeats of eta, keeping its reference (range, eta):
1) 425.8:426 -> -1.3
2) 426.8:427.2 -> -1.5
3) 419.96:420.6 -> -0.1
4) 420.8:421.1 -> -0.5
